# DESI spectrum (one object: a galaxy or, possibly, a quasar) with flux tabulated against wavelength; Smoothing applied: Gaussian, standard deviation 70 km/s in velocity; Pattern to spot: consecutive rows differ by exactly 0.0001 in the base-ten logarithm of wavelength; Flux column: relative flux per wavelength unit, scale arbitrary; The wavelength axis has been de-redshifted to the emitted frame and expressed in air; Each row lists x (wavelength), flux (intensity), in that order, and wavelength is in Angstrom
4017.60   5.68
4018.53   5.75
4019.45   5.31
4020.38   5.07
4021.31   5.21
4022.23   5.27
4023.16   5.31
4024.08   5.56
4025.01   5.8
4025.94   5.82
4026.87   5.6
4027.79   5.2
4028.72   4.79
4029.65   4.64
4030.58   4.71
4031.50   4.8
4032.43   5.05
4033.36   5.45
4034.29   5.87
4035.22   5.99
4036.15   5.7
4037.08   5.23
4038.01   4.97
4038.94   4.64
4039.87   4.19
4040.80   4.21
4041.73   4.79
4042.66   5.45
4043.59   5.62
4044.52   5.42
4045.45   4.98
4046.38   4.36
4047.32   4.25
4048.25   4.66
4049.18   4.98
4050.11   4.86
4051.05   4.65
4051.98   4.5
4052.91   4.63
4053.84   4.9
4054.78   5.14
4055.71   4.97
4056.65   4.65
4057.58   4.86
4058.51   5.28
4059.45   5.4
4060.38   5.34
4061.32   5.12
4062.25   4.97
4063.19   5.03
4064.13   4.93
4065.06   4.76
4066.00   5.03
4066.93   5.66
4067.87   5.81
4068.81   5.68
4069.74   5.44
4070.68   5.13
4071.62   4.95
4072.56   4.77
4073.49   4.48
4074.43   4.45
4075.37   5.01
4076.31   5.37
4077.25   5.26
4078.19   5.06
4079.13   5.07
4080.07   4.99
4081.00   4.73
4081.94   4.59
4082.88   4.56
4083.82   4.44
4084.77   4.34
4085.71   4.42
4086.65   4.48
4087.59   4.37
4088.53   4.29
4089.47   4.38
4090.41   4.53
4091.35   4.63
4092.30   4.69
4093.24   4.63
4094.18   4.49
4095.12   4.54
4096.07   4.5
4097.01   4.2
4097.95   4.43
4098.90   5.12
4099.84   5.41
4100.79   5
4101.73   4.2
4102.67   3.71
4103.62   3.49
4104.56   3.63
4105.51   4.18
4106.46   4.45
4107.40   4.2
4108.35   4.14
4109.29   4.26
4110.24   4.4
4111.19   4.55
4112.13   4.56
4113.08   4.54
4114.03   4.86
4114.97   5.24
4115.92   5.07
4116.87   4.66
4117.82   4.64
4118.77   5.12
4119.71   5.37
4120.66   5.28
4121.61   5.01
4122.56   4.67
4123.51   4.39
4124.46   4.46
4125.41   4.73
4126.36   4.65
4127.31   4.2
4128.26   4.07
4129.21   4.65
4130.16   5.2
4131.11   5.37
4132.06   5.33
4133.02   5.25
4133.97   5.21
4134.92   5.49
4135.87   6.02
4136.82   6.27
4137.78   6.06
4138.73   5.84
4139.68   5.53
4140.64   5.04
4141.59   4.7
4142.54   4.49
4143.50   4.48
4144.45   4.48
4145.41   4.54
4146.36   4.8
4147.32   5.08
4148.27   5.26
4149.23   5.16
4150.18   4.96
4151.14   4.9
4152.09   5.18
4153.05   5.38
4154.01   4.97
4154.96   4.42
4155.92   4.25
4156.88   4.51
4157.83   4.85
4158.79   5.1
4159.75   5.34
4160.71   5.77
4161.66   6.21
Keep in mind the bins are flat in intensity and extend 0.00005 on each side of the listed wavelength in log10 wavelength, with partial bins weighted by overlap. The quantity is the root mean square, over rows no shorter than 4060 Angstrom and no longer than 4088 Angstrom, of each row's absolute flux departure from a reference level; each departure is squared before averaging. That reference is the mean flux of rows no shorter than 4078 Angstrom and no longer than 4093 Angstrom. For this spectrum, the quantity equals 0.53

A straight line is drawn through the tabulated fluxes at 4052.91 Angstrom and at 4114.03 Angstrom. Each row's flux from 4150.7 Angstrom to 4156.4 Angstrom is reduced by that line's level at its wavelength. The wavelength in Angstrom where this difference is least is 4155.92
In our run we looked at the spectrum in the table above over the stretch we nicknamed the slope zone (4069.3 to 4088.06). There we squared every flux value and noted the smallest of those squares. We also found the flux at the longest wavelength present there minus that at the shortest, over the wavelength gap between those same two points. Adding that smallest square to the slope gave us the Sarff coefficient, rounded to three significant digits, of 18.8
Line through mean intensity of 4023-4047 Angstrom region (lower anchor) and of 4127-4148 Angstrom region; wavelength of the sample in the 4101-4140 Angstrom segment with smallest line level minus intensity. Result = 4136.82 Angstrom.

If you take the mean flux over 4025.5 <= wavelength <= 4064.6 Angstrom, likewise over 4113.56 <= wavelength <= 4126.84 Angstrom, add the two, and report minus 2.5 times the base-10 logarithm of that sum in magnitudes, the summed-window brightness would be -2.49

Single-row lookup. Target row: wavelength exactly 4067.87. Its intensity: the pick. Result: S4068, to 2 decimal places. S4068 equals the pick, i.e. 5.81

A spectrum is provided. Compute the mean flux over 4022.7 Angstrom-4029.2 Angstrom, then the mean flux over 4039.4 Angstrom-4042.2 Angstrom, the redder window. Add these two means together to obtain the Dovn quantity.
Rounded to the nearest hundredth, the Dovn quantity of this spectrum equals 9.84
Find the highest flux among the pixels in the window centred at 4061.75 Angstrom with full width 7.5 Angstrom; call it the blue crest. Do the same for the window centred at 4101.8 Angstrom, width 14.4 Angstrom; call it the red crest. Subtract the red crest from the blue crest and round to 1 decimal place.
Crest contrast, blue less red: 0.0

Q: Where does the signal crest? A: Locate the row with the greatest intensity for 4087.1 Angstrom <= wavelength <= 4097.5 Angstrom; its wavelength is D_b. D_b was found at 4092.30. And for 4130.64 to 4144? 4136.82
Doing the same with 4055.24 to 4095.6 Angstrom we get 4067.87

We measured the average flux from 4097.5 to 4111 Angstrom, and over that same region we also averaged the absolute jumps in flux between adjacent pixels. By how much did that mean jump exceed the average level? -3.99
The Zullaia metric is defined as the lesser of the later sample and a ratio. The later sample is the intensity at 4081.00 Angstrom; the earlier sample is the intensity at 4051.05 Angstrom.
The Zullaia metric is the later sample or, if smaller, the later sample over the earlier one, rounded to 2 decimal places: 1.02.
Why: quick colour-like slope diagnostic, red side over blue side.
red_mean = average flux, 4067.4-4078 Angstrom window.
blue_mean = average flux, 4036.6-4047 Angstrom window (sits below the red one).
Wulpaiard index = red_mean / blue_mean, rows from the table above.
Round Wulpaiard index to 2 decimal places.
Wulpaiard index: 1.05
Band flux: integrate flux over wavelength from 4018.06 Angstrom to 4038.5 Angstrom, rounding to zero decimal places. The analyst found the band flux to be 109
